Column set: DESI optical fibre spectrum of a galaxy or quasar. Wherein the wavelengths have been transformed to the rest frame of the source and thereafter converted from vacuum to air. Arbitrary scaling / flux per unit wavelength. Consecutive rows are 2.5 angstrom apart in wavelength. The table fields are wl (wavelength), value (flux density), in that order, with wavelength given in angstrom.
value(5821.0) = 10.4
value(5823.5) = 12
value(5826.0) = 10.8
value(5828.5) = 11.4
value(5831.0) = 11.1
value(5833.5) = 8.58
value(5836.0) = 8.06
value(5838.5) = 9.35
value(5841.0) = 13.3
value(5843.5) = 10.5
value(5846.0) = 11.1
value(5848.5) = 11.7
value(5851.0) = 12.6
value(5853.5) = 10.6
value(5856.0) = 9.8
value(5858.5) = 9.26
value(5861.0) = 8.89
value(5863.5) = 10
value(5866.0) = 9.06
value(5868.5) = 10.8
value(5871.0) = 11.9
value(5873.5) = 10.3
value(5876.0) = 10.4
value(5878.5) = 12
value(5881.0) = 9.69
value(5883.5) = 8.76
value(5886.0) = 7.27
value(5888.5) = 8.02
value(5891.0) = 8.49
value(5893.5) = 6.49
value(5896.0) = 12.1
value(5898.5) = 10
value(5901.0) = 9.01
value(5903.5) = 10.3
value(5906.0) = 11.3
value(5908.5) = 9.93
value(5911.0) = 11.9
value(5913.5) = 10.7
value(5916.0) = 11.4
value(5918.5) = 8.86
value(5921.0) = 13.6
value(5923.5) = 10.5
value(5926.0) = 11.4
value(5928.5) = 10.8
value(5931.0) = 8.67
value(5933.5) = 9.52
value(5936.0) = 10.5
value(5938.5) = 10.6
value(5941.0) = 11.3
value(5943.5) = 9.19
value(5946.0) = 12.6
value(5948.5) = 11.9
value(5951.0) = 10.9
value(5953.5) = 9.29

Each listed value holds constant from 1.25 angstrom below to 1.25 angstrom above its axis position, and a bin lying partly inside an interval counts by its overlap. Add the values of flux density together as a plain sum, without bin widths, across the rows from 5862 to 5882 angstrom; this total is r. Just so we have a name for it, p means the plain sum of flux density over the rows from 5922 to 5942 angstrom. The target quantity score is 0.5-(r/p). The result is -0.51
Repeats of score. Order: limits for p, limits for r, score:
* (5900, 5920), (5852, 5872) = -0.46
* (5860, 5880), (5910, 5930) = -0.57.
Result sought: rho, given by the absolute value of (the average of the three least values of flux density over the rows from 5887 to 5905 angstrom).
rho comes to 7.7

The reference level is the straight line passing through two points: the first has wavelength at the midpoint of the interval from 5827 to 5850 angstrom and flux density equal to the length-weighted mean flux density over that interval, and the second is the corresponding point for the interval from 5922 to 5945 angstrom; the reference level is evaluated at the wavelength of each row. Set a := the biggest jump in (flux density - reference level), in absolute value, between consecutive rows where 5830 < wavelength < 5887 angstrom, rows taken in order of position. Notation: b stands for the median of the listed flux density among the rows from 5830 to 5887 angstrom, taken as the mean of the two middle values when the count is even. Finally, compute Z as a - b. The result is -6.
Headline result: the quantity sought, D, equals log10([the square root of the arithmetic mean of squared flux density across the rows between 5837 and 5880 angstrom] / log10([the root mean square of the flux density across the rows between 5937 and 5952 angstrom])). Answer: 1.012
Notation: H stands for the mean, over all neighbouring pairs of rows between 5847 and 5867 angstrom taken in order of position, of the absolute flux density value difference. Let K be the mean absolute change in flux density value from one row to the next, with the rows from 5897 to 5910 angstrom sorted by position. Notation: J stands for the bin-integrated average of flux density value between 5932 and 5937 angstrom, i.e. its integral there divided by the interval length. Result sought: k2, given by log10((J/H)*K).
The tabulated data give 1.08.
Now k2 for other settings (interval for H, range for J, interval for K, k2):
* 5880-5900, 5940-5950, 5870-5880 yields 0.81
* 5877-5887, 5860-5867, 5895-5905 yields 0.94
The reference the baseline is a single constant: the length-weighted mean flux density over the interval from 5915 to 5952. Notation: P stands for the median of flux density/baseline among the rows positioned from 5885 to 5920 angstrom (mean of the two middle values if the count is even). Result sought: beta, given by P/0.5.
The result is 1.85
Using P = 0.92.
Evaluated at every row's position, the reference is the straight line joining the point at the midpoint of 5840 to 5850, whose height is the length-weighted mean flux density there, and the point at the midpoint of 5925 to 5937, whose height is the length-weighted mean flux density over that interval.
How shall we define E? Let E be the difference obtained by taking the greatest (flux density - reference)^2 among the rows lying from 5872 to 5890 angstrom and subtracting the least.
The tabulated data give 12.9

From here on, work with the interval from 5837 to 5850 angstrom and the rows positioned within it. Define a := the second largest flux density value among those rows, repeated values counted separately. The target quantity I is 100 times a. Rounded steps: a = 11.7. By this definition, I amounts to 1170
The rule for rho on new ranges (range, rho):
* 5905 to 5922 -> 9.8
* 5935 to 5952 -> 10.1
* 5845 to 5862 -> 9.3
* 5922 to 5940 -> 9.6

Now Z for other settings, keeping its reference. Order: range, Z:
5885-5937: -5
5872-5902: -4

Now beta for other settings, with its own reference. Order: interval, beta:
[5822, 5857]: 2.03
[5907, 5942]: 1.98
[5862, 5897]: 1.83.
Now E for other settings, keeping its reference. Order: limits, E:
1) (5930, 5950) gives 7.2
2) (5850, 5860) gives 3.8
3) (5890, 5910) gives 18.4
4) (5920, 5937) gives 10.7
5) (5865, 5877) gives 4.7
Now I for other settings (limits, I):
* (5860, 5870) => 1000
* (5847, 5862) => 1170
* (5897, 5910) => 1030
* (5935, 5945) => 1060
